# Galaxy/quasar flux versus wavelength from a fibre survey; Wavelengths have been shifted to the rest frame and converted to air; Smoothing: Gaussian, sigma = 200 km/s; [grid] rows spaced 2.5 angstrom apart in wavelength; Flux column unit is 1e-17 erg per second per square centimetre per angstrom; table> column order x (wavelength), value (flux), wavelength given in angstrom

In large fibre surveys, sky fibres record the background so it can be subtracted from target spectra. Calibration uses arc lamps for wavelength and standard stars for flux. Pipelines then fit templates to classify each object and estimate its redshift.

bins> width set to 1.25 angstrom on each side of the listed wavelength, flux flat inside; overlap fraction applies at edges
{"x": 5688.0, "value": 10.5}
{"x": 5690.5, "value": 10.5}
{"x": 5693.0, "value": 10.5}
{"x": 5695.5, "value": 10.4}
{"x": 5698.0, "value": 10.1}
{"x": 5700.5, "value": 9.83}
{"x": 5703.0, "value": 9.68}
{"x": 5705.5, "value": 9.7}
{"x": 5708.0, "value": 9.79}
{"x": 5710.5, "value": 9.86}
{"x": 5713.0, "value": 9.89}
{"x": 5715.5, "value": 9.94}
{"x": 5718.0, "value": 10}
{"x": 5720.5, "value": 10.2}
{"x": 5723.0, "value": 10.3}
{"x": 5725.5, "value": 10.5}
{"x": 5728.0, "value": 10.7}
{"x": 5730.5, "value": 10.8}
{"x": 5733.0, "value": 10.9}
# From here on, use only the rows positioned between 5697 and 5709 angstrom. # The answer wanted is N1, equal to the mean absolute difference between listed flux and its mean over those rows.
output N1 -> 0.12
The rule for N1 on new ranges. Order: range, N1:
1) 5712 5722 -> 0.10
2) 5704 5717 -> 0.07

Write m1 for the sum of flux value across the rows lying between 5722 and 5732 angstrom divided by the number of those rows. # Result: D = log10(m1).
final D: 1.02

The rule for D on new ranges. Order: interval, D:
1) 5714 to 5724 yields 1.00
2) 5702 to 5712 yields 0.99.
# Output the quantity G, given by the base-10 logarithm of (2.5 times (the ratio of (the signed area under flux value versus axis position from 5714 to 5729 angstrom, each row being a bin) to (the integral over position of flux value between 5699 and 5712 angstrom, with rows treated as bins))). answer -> 0.5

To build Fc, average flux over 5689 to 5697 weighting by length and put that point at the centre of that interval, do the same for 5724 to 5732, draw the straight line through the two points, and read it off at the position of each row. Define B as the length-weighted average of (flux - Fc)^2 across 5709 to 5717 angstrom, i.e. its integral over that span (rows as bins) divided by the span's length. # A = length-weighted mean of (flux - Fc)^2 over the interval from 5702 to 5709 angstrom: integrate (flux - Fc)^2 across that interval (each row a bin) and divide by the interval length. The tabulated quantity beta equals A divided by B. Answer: 1.4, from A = 0.65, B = 0.46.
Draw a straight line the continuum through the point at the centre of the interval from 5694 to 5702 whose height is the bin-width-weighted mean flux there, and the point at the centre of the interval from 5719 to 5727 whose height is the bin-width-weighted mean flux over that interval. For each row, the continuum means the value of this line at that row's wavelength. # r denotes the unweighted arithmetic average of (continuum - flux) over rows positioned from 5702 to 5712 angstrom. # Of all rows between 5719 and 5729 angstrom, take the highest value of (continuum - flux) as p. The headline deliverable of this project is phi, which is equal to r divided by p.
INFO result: 4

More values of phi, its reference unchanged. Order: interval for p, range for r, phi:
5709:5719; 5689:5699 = -1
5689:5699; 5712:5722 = 31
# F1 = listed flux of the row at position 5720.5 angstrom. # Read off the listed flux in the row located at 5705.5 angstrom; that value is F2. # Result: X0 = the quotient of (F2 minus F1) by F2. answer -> -0.05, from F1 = 10.2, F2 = 9.7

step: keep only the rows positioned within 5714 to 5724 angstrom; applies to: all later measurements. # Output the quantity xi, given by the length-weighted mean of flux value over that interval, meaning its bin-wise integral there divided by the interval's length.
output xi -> 10.1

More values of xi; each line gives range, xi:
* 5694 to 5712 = 9.9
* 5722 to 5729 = 10.5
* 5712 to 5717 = 9.9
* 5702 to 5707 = 9.7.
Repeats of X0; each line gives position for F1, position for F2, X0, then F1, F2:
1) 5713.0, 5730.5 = 0.08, 9.89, 10.8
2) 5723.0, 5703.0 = -0.06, 10.3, 9.68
